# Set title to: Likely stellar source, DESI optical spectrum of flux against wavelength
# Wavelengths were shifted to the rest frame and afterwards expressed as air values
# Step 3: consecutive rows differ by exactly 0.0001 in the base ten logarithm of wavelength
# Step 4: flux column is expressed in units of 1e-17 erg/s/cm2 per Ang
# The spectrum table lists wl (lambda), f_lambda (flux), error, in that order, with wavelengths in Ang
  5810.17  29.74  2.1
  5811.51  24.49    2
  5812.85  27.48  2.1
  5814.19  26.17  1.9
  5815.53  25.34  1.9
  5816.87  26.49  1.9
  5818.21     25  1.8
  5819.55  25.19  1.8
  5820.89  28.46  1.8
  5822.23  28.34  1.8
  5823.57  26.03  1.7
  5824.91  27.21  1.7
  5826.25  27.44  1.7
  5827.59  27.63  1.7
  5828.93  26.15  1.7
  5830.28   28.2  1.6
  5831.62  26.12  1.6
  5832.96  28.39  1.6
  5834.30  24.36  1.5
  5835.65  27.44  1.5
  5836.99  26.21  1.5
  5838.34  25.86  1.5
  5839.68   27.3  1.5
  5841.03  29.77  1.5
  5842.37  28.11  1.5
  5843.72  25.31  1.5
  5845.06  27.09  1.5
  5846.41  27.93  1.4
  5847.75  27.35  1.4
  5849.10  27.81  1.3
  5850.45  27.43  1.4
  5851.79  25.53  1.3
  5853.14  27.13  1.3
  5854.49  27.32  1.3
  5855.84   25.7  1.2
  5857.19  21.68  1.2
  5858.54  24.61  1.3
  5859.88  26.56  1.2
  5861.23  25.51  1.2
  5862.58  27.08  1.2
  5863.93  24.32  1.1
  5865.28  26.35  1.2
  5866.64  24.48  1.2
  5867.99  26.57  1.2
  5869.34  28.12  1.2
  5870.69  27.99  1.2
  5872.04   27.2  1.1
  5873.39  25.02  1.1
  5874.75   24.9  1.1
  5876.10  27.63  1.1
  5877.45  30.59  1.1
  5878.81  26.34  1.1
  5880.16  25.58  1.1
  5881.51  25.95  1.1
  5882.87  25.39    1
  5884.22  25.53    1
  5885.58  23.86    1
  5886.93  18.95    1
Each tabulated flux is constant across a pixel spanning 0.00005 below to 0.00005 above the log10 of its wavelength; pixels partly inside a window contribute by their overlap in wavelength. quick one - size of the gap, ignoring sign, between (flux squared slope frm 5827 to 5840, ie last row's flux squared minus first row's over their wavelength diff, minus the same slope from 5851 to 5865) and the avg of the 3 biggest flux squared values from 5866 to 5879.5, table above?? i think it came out 833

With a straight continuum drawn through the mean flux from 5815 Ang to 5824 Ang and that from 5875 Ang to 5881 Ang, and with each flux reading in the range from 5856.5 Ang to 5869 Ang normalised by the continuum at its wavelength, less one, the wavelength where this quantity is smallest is 5857.19 Ang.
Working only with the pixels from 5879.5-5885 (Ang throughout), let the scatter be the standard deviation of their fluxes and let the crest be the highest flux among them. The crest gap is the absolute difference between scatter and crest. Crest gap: 25.7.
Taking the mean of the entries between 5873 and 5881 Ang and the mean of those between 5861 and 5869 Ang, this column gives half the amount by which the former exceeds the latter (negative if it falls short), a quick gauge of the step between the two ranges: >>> 0.5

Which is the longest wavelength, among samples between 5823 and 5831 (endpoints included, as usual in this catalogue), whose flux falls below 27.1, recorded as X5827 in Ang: 5828.93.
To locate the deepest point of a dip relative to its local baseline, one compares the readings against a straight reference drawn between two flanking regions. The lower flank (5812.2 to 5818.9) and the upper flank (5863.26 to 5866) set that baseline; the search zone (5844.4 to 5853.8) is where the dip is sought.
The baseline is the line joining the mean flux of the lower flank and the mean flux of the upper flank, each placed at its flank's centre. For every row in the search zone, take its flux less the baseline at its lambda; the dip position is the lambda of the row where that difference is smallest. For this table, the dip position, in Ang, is 5851.79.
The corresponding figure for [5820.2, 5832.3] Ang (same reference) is 5823.57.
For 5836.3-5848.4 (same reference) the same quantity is 5843.72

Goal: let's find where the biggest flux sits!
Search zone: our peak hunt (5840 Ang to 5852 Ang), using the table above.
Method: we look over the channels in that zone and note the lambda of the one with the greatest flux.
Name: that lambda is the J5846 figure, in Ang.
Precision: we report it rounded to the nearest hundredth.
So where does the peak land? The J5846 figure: 5841.03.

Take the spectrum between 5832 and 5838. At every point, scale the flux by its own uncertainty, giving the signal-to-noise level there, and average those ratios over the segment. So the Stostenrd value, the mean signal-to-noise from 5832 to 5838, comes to 17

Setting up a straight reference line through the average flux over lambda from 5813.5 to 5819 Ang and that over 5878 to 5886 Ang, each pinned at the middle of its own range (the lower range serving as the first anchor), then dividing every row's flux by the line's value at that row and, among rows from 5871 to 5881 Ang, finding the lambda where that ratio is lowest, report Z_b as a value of 5874.75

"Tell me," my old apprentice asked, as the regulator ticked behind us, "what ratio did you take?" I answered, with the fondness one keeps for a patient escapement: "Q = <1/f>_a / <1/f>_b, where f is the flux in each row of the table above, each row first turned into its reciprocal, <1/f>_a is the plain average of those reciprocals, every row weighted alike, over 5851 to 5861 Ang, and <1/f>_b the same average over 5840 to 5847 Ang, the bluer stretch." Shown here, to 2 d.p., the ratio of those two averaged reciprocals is 1.09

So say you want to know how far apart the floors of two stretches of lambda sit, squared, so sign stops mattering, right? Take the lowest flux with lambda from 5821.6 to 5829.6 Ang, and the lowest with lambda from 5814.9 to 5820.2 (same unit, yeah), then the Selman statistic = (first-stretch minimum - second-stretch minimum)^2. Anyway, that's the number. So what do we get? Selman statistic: 1.1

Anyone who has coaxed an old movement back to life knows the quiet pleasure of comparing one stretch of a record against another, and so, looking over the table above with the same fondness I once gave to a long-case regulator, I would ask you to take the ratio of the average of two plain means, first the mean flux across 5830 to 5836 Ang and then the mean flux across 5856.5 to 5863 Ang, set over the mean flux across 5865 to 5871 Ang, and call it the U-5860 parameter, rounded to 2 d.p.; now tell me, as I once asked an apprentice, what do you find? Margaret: 0.97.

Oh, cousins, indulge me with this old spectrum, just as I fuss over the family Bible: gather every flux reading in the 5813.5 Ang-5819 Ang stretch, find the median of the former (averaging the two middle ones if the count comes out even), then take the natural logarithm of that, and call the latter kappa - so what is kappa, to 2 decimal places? 3.25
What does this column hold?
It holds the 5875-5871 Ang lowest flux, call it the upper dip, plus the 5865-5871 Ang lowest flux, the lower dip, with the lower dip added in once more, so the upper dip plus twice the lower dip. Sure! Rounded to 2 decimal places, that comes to 73.86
